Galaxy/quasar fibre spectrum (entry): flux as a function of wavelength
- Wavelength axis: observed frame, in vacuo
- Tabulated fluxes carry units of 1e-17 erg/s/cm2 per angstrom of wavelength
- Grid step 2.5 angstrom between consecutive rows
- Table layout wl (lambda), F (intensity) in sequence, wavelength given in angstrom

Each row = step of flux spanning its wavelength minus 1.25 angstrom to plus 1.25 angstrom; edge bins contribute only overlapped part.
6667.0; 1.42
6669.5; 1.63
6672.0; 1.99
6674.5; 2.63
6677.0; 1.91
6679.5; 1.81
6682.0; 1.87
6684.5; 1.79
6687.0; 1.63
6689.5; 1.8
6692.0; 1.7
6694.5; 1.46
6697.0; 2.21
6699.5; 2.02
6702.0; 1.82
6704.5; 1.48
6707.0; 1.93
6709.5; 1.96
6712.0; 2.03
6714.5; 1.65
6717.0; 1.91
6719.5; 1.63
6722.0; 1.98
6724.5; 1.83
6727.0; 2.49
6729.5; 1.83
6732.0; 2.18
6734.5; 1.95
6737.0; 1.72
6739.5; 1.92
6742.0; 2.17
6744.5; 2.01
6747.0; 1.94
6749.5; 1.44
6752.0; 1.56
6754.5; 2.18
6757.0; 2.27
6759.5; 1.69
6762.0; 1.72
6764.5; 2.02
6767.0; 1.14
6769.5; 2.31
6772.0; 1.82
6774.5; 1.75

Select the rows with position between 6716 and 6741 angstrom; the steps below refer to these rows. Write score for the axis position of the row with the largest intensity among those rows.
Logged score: 6727.0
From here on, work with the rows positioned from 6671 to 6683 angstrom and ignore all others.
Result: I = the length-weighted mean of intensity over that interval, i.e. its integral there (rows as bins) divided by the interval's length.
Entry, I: 2.05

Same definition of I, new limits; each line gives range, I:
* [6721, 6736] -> 2.04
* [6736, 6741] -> 1.84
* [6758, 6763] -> 1.73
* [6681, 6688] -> 1.76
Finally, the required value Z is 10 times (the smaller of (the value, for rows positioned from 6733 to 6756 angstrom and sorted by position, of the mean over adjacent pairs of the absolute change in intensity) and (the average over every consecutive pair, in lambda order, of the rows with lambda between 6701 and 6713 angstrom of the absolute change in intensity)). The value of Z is 2.2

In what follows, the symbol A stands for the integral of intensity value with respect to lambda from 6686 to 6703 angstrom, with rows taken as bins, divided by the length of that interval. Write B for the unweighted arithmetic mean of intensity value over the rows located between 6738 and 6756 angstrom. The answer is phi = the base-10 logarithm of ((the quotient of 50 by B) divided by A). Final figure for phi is 1.17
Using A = 1.81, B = 1.89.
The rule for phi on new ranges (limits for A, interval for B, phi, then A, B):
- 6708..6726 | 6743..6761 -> 1.16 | 1.87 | 1.87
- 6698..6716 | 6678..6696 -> 1.20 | 1.85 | 1.72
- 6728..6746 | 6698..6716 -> 1.14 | 1.98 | 1.84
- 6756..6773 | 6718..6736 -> 1.13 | 1.85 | 1.98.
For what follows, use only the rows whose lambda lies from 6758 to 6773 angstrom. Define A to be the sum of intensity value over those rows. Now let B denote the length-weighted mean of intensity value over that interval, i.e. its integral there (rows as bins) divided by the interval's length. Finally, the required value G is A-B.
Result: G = 8.9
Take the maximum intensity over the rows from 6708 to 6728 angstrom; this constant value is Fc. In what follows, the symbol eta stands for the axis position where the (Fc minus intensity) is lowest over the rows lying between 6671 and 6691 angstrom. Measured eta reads 6674.5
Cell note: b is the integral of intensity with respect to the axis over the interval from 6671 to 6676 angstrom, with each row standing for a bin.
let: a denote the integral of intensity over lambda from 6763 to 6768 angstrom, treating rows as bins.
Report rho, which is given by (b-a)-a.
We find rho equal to -5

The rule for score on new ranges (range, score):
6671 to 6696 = 6674.5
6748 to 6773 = 6769.5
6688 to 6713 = 6697.0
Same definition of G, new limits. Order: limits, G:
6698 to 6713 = 9.4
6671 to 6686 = 10.0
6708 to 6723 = 9.3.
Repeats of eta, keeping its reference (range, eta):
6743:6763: 6757.0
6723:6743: 6727.0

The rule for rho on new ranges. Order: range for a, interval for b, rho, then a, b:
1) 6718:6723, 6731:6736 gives -8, 9.0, 10.2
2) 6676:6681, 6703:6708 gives -10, 9.3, 8.5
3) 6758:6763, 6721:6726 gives -8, 8.7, 9.7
